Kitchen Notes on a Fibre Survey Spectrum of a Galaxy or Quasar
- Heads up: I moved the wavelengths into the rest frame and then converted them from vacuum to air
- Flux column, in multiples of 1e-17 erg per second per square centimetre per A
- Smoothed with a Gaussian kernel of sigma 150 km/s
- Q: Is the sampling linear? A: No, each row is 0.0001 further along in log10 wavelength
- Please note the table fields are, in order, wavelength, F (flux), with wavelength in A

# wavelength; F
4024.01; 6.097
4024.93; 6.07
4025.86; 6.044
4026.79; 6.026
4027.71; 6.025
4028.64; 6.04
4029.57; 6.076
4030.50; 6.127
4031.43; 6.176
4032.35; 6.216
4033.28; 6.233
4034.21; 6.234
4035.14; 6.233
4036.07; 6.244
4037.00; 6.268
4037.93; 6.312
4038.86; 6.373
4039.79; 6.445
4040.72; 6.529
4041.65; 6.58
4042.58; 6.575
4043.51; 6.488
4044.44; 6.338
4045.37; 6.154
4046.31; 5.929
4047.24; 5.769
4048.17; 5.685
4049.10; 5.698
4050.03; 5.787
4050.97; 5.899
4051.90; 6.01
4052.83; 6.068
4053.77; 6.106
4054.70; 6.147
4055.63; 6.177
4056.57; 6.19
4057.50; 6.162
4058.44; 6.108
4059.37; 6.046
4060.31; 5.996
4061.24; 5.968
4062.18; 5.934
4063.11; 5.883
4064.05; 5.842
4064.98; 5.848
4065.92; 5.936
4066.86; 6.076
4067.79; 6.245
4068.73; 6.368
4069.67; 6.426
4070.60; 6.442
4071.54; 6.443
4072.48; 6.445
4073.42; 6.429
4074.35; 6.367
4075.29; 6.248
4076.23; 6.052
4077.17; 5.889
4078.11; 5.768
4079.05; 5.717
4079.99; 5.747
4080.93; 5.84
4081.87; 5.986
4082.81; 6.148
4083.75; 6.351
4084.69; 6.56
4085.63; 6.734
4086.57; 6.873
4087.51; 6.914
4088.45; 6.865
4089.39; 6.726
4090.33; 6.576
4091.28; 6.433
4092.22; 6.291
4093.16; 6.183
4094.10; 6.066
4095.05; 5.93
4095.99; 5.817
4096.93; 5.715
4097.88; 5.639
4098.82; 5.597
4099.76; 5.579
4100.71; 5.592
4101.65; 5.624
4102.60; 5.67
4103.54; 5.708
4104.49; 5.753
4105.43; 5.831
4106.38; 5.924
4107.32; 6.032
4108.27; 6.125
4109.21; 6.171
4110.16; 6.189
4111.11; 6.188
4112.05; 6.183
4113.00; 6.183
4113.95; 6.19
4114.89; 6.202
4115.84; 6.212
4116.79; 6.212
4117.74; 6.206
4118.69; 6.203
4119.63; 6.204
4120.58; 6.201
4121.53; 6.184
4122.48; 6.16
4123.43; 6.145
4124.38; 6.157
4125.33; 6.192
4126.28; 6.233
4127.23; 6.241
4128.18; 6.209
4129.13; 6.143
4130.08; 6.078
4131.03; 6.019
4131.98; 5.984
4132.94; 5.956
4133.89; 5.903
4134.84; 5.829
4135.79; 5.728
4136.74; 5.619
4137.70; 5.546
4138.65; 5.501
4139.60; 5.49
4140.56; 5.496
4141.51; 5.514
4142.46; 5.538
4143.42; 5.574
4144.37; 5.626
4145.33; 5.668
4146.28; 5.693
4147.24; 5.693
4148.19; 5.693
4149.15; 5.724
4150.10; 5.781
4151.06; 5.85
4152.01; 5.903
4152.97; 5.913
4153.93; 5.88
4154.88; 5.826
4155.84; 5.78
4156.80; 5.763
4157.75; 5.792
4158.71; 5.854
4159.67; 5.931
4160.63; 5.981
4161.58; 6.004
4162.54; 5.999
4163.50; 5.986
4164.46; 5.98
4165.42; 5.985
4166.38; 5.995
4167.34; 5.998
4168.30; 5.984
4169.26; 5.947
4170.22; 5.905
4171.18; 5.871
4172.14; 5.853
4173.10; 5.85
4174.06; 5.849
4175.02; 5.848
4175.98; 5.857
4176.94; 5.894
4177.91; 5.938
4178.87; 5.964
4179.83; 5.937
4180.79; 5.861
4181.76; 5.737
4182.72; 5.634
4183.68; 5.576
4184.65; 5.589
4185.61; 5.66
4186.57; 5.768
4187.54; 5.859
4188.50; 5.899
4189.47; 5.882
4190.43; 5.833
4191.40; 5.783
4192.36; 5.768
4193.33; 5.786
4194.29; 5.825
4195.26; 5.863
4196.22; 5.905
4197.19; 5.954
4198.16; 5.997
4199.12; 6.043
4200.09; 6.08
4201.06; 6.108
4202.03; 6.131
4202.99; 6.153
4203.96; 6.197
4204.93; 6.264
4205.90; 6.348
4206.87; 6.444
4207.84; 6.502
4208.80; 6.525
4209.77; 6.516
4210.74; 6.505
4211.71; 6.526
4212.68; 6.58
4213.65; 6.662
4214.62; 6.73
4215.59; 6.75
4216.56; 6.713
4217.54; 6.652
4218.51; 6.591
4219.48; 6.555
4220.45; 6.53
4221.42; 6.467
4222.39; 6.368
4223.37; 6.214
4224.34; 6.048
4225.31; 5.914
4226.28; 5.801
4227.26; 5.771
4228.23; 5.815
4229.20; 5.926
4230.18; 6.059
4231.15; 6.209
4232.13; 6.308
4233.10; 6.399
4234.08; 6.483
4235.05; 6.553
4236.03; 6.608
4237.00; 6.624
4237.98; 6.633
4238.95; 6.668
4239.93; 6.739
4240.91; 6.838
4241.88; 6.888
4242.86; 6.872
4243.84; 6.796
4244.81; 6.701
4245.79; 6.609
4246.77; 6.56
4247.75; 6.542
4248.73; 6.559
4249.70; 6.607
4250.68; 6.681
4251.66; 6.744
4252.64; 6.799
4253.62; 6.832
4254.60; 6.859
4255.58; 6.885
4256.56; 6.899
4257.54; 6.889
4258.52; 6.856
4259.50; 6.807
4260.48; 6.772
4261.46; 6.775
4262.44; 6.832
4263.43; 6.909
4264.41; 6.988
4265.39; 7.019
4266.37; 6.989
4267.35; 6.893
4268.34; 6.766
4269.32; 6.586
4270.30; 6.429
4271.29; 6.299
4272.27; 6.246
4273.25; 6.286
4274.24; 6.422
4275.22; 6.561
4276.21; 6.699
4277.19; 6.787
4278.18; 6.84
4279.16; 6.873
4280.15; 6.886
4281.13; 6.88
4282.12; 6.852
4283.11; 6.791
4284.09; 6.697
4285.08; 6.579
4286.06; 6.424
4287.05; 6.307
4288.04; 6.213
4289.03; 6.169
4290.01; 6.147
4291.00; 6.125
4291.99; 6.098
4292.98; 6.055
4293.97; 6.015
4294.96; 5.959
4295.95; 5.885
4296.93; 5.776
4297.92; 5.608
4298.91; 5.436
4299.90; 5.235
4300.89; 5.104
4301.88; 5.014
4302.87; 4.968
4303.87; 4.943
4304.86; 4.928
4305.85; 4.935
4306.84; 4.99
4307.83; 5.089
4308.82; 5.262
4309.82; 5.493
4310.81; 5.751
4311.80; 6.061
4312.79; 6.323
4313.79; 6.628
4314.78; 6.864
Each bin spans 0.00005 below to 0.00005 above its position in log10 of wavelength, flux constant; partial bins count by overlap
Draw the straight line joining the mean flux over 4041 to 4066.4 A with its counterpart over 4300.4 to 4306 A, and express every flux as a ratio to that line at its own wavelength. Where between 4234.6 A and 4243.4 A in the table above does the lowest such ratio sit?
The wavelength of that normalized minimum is 4235.05 A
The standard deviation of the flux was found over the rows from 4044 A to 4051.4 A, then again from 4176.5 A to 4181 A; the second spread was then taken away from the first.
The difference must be 0.2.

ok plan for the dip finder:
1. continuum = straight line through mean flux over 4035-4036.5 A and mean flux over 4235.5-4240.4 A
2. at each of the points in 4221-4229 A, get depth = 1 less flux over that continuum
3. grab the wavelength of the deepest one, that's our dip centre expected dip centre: 4227.26 A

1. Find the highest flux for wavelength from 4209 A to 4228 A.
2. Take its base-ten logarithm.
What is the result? 0.83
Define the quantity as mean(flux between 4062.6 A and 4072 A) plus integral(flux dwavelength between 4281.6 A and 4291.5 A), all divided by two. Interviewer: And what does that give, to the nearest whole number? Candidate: 35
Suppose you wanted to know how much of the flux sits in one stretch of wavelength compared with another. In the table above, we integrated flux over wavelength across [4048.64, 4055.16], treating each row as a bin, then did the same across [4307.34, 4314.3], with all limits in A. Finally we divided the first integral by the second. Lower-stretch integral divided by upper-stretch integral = 1.0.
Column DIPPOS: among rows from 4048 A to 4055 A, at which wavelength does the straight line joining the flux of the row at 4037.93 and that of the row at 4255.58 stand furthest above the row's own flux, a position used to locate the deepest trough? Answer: 4048.17 A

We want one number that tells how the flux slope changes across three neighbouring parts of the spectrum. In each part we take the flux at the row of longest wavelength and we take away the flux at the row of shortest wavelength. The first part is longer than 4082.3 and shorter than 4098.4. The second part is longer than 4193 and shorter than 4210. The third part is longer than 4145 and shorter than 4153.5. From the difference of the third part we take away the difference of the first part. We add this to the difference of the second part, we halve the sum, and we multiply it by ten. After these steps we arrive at 7.4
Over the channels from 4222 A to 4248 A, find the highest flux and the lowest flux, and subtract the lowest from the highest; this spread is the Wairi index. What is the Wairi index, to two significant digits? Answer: 1.1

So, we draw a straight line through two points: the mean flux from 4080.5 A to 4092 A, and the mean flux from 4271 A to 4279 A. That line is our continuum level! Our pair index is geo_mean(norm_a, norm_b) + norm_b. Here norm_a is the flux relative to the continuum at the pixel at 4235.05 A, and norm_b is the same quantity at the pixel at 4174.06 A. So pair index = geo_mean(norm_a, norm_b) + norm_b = 1.85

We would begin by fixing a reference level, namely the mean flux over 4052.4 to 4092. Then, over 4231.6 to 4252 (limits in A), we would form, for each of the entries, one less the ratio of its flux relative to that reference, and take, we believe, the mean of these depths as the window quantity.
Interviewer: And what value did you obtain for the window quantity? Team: -0.068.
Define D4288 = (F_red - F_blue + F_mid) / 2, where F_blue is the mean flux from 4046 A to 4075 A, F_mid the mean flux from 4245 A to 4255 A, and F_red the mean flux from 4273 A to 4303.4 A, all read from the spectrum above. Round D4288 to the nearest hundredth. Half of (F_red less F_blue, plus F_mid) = 3.39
